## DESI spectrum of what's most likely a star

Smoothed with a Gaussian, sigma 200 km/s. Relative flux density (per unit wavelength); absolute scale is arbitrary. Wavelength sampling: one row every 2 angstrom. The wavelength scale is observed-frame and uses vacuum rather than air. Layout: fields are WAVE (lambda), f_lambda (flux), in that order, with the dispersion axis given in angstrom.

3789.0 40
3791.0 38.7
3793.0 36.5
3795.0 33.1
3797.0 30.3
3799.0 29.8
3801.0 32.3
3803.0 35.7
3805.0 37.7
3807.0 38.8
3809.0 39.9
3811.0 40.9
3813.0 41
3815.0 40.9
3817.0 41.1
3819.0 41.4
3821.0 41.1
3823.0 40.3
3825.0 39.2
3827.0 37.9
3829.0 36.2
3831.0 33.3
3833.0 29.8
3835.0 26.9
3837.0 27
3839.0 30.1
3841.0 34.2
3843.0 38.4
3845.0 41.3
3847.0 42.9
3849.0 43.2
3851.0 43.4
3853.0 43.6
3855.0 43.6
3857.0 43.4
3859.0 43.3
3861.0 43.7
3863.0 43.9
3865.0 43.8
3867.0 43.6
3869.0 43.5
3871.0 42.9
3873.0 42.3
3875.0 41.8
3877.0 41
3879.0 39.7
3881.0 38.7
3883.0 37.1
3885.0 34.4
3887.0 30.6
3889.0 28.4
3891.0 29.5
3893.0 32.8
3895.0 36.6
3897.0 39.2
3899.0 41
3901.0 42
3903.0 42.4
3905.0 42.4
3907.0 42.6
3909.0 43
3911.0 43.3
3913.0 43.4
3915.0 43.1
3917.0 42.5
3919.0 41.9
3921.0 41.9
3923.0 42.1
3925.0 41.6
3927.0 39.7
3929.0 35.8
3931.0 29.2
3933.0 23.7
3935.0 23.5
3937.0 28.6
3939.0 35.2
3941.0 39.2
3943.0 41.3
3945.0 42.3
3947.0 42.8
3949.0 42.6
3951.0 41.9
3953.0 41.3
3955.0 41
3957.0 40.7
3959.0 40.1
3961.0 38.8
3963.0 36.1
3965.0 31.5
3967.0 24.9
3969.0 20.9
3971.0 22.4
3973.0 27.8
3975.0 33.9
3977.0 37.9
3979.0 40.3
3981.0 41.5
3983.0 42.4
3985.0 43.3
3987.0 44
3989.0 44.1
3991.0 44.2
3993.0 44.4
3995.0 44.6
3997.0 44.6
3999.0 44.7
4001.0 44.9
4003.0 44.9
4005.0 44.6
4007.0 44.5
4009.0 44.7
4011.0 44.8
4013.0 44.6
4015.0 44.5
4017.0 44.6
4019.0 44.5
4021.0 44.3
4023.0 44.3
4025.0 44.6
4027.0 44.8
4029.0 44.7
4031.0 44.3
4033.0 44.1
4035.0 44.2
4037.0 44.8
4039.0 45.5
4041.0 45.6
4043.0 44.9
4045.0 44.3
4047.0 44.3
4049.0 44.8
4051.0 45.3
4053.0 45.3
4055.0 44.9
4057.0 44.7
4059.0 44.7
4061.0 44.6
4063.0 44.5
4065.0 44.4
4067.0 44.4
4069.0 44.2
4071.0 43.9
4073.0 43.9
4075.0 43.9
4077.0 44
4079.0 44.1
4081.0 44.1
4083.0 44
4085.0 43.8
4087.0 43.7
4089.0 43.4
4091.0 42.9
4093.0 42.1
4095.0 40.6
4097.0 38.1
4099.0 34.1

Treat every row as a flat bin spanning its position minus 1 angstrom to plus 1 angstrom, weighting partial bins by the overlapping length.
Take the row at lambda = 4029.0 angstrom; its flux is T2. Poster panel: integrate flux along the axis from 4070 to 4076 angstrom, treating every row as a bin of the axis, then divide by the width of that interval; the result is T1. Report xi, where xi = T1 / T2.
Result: 0.98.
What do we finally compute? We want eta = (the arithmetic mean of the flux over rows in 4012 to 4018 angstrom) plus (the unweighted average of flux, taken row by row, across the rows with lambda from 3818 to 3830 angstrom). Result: 84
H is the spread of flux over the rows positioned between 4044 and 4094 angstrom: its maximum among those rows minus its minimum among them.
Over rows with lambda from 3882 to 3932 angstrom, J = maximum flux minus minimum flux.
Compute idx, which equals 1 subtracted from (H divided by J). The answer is -0.8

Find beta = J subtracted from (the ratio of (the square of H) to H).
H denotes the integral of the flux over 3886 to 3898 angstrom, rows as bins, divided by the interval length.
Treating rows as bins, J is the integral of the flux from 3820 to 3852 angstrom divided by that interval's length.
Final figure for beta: -3.7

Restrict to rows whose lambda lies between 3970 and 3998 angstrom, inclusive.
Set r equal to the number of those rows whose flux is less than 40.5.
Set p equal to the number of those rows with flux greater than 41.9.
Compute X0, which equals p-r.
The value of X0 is 3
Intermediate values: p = 8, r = 5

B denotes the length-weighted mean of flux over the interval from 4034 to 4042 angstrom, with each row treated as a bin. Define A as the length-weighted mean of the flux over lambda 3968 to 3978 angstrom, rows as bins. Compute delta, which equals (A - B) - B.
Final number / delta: -61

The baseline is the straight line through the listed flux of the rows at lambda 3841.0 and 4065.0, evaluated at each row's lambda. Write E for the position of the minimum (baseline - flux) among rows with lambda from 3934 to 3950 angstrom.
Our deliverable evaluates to 3947.0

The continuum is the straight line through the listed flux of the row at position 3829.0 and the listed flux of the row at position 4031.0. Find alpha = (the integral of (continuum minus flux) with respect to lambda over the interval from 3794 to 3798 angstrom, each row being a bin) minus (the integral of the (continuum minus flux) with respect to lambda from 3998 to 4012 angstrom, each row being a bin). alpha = 33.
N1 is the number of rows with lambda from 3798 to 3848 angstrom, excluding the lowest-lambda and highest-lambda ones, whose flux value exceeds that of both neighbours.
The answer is 2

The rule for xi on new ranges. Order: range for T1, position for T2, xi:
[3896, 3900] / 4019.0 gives 0.90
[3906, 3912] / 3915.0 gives 1.00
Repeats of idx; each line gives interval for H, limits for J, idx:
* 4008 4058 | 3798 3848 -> -0.9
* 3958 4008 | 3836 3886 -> 0.4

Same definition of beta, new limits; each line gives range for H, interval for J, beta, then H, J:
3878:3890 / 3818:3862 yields -3.6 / 35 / 38.4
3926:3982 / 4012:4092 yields -9.2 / 35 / 44.4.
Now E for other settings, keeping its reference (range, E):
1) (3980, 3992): 3991.0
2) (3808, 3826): 3819.0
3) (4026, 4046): 4041.0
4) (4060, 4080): 4061.0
